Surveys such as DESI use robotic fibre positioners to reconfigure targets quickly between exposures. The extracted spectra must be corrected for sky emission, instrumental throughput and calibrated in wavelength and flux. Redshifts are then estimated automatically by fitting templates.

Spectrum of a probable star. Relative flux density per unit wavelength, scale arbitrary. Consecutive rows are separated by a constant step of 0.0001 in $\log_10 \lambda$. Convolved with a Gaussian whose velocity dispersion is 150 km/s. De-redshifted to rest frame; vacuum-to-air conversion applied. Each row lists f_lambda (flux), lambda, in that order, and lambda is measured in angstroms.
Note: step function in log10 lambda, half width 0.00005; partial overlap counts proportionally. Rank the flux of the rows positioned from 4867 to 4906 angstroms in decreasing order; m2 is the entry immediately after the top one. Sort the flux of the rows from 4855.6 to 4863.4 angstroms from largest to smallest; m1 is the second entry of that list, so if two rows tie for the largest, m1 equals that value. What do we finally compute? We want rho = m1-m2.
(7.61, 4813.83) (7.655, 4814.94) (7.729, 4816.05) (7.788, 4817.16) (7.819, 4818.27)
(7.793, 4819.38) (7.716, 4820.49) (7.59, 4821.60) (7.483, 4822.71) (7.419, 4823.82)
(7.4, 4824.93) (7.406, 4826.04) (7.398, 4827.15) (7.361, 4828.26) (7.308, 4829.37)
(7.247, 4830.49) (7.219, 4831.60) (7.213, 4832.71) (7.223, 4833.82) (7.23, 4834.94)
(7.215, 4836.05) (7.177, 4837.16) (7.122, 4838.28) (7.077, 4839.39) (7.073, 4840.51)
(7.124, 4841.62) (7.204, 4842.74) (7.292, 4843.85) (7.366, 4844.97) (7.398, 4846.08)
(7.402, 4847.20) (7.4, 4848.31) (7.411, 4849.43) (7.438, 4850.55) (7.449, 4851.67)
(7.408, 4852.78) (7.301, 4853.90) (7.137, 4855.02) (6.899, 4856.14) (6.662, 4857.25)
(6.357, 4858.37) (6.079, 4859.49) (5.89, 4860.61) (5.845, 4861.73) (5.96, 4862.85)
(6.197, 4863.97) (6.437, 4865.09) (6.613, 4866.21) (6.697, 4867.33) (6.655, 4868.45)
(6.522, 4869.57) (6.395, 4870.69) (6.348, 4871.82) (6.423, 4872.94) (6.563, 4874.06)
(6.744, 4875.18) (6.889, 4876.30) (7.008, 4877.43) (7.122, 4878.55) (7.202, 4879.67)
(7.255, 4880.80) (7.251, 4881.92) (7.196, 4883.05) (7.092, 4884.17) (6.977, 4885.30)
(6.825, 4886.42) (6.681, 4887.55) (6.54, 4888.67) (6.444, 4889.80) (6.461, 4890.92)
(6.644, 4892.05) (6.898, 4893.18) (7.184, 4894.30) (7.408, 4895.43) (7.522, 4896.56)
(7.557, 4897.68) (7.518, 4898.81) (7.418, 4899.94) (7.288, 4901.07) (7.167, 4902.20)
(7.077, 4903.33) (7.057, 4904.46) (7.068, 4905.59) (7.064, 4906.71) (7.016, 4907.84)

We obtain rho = -0.9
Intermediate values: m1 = 6.662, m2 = 7.522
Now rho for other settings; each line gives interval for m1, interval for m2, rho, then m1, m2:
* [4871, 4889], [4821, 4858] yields -0.2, 7.251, 7.483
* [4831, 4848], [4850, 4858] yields 0.0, 7.398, 7.438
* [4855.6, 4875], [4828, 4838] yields -0.6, 6.697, 7.308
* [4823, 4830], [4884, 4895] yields 0.3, 7.406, 7.092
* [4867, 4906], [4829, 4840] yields 0.3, 7.522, 7.247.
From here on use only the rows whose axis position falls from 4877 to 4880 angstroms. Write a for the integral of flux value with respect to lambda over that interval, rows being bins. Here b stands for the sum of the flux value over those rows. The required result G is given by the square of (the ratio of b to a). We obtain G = 1.00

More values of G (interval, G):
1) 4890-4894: 0.56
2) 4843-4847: 0.56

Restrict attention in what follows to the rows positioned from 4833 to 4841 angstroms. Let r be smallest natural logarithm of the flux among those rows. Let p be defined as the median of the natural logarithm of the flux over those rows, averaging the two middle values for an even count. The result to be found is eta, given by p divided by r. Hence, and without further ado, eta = 1.01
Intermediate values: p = 1.97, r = 1.956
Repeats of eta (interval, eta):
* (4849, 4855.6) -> 1.02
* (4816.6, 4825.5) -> 1.02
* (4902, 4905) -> 1.00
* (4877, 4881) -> 1.01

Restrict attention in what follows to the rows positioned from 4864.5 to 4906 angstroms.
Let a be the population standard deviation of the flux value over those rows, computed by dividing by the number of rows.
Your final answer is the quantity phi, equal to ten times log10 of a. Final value -4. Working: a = 0.36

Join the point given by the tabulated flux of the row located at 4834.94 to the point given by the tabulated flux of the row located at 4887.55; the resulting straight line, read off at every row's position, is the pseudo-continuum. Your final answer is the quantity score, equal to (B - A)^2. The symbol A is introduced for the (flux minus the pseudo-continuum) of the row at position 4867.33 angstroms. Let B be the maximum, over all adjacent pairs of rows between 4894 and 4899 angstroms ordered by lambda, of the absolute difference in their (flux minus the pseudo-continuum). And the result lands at 0.19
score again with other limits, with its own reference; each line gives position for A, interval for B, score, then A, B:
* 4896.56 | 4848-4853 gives 0.80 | 0.94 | 0.04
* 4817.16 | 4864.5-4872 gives 0.03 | 0.37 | 0.19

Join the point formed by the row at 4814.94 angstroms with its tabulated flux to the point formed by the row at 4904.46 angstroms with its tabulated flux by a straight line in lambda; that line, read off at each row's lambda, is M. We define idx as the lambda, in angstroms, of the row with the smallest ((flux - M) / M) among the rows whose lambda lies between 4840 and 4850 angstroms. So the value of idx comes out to 4840.51 angstroms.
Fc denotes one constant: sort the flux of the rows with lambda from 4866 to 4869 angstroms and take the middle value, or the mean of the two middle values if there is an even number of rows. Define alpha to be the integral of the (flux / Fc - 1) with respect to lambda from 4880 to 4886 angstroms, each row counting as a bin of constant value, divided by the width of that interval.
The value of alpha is 0.07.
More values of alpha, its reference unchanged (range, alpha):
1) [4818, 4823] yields 0.15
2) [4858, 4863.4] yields -0.10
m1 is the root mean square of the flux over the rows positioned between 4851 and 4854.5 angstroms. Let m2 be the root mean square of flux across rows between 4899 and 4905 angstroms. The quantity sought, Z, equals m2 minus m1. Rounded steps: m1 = 7.39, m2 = 7.20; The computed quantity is -0.18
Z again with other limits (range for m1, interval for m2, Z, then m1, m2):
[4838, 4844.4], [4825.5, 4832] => 0.17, 7.15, 7.32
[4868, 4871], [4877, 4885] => 0.64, 6.52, 7.16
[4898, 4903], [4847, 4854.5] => 0.05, 7.35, 7.40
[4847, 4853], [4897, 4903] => -0.03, 7.42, 7.39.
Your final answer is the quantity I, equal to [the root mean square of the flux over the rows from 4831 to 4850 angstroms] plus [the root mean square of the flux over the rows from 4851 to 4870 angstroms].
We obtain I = 13.9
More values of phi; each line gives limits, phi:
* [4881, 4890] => -5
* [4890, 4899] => -4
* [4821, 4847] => -9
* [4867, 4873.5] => -9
